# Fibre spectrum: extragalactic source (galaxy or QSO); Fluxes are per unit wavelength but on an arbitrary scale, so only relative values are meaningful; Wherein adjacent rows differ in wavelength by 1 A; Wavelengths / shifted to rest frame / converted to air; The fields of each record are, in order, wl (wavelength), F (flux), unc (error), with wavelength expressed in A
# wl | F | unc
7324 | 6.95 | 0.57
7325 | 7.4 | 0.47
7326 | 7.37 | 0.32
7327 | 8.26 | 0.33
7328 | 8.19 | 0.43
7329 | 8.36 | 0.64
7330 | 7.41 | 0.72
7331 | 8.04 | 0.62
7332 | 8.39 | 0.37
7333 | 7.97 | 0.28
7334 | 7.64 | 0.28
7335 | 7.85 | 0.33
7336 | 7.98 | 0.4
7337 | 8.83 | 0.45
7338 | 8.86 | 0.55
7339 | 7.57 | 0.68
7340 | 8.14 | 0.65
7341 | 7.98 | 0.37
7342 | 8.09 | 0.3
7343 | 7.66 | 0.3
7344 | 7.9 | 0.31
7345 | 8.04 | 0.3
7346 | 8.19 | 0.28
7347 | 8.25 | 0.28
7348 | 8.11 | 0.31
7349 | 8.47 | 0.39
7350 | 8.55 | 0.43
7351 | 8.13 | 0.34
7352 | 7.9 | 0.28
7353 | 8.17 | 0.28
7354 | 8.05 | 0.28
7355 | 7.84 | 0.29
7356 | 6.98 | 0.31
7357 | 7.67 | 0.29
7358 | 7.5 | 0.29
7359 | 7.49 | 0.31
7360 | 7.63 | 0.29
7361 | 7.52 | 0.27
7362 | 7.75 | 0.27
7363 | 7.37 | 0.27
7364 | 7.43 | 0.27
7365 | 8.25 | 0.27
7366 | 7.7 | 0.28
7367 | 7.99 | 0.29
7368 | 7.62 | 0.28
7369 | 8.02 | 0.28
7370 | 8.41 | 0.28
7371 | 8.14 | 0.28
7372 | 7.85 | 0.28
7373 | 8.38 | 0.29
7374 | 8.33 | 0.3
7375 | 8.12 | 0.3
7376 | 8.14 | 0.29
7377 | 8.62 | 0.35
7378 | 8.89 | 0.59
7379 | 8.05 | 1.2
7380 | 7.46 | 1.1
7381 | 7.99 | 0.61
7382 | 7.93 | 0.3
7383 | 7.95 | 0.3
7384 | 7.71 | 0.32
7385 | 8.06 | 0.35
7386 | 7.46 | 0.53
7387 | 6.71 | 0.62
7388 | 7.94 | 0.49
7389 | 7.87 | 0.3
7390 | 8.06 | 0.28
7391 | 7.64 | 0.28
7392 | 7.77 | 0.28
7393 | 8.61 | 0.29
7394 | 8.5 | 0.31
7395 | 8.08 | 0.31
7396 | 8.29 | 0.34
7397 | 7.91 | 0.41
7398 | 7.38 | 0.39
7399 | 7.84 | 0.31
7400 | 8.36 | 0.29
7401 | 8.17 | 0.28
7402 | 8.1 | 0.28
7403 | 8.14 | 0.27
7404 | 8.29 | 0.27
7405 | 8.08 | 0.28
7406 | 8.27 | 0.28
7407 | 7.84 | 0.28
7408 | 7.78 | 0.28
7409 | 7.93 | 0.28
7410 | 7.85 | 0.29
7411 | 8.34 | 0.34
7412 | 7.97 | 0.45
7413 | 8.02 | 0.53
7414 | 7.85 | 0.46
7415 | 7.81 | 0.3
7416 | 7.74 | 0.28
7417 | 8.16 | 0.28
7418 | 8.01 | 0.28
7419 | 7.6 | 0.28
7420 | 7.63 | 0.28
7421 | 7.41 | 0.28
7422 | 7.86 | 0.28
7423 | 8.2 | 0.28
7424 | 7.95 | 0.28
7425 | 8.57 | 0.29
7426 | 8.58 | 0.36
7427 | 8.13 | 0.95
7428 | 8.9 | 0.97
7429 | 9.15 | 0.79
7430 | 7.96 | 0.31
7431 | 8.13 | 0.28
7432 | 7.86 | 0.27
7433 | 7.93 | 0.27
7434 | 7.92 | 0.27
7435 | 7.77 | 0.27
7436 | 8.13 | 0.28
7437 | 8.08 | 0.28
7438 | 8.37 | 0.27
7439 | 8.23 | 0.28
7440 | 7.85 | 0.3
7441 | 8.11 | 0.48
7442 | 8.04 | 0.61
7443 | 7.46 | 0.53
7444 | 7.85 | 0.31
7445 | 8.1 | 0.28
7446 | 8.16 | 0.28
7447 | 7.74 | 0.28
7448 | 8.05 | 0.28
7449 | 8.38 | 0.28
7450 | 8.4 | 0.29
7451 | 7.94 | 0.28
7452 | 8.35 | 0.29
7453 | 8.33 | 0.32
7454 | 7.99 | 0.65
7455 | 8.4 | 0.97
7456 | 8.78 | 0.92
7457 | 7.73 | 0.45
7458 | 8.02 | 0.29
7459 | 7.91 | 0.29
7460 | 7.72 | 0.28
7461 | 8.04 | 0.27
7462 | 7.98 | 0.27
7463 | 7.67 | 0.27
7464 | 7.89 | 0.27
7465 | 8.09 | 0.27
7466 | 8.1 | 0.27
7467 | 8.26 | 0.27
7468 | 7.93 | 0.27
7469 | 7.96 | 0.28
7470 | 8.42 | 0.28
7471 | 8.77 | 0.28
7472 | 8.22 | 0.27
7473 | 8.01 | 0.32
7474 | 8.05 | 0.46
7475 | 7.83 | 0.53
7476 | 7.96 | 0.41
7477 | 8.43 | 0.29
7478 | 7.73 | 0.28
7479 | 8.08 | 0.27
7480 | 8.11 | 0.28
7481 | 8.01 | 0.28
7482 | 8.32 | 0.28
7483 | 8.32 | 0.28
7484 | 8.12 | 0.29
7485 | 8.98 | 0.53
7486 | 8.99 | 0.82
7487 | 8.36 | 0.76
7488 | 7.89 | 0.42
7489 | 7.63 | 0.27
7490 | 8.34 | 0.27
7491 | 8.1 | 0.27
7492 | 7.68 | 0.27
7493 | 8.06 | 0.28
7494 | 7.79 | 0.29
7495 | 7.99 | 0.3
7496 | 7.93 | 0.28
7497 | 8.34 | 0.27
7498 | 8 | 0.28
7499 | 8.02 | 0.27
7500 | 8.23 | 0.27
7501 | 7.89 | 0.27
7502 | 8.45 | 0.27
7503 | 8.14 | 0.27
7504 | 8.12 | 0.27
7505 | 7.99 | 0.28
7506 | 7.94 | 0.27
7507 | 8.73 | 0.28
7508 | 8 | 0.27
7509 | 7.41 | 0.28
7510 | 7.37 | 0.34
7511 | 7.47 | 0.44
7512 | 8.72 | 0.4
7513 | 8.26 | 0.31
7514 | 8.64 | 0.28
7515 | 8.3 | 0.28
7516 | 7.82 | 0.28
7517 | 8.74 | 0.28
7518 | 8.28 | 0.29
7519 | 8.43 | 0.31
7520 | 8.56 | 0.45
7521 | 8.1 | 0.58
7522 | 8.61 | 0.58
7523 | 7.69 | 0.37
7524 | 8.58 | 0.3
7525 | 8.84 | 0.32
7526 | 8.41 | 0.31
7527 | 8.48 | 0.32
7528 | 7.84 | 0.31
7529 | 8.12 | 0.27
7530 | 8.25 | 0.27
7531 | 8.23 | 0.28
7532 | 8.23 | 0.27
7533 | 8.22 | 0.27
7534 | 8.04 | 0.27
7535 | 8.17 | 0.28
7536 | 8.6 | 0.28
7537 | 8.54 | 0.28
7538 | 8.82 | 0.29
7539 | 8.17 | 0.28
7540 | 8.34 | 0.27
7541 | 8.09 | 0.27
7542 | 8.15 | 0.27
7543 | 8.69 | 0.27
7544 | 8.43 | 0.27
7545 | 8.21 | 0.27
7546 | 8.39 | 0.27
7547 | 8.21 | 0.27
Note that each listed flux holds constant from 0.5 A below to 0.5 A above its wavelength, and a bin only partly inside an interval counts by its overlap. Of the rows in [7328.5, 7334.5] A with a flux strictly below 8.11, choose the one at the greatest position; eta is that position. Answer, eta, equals 7334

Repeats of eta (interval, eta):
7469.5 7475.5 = 7475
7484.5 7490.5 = 7489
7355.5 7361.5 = 7361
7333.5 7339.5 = 7339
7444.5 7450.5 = 7448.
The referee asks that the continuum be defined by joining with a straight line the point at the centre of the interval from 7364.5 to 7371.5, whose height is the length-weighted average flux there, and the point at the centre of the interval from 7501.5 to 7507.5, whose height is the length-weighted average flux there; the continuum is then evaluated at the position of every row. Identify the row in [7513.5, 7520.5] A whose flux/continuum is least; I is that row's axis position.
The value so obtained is 7516 A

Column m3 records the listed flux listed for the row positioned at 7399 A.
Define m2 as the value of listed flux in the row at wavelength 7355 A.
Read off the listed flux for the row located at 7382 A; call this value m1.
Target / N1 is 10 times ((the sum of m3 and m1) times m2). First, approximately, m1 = 7.93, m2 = 7.84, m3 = 7.84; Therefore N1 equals 1236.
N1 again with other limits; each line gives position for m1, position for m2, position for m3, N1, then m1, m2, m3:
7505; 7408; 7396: 1267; 7.99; 7.78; 8.29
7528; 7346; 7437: 1304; 7.84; 8.19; 8.08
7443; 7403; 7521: 1267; 7.46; 8.14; 8.1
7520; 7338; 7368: 1434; 8.56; 8.86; 7.62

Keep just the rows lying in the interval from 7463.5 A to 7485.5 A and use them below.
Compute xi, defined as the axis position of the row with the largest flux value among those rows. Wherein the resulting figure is 7485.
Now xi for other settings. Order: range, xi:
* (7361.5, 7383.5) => 7378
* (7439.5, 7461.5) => 7456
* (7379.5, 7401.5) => 7393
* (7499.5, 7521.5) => 7517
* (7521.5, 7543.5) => 7525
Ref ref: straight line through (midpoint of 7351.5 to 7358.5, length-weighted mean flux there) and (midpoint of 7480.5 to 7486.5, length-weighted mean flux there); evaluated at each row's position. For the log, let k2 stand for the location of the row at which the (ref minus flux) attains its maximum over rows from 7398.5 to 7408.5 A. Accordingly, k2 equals 7408 A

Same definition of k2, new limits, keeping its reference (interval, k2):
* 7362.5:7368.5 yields 7363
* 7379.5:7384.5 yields 7380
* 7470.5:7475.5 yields 7475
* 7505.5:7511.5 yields 7510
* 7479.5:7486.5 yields 7481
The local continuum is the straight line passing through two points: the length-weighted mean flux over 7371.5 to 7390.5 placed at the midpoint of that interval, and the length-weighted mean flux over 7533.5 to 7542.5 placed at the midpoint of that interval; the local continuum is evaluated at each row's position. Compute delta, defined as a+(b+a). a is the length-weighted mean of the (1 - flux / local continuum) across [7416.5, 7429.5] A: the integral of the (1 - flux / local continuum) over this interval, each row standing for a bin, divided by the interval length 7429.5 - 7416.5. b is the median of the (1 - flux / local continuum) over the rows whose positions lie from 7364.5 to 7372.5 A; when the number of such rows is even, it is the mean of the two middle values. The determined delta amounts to -0.03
